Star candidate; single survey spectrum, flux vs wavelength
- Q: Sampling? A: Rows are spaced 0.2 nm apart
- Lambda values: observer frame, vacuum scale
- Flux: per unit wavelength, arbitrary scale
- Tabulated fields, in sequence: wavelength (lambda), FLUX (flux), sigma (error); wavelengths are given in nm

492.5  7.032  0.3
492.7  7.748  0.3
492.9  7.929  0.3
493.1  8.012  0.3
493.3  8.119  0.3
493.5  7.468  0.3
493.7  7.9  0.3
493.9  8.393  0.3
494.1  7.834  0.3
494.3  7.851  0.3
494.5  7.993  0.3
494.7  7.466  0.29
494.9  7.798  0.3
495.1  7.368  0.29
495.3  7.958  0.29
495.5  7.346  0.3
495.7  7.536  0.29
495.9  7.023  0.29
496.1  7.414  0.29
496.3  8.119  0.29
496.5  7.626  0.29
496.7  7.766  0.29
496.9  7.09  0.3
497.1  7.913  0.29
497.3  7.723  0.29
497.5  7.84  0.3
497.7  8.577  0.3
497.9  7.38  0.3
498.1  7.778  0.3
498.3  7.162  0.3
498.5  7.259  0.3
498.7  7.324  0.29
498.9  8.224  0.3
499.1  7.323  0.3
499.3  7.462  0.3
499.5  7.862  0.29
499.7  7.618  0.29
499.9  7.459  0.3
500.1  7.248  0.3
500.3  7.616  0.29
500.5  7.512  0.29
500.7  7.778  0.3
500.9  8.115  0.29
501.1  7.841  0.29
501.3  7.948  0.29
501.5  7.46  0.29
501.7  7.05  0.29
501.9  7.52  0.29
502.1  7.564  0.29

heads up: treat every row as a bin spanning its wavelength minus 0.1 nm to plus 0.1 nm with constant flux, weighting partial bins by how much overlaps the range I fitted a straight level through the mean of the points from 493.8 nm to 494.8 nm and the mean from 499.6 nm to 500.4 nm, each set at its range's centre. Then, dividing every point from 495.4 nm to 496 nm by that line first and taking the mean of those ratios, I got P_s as 0.94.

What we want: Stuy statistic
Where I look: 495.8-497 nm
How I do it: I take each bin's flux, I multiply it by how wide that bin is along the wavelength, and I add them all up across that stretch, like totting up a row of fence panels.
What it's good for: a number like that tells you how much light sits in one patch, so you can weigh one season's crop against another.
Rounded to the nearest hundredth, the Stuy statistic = 9.01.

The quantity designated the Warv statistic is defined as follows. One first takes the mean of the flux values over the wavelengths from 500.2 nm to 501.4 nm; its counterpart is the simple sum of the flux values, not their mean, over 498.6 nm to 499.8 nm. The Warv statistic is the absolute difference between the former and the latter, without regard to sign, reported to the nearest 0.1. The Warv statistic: 38.0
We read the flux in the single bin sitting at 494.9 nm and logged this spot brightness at 7.798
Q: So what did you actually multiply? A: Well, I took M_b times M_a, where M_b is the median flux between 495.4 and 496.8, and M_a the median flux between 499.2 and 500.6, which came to 56.6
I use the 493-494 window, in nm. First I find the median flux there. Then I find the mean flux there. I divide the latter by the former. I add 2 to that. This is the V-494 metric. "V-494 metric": 3.00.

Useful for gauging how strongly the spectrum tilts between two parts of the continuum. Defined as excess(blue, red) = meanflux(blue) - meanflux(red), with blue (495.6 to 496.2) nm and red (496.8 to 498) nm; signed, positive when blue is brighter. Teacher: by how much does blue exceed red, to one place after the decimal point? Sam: -0.4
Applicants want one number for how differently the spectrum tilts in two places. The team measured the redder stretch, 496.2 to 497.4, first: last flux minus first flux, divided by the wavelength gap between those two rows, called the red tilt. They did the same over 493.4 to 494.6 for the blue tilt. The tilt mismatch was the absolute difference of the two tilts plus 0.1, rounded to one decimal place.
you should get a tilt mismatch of 1.0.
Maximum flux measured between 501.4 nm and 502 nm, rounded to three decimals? 7.520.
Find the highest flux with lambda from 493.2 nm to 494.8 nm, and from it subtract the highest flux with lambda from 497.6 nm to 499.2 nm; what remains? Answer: -0.2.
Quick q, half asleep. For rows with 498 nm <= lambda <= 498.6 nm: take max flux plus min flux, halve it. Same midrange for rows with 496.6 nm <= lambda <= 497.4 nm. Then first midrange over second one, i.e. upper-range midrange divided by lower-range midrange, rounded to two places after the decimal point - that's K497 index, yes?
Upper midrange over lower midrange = 1.00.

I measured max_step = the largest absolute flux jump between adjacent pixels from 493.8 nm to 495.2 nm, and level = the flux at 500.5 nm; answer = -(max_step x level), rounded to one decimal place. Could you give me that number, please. -4.2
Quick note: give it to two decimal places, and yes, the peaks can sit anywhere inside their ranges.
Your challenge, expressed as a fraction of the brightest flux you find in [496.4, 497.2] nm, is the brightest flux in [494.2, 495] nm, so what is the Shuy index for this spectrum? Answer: 1.01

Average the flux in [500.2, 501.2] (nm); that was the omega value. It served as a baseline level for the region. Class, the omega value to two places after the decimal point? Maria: 7.77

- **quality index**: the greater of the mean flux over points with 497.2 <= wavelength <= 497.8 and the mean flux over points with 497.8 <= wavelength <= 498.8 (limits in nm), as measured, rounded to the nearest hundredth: 8.05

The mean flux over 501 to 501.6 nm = 7.75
